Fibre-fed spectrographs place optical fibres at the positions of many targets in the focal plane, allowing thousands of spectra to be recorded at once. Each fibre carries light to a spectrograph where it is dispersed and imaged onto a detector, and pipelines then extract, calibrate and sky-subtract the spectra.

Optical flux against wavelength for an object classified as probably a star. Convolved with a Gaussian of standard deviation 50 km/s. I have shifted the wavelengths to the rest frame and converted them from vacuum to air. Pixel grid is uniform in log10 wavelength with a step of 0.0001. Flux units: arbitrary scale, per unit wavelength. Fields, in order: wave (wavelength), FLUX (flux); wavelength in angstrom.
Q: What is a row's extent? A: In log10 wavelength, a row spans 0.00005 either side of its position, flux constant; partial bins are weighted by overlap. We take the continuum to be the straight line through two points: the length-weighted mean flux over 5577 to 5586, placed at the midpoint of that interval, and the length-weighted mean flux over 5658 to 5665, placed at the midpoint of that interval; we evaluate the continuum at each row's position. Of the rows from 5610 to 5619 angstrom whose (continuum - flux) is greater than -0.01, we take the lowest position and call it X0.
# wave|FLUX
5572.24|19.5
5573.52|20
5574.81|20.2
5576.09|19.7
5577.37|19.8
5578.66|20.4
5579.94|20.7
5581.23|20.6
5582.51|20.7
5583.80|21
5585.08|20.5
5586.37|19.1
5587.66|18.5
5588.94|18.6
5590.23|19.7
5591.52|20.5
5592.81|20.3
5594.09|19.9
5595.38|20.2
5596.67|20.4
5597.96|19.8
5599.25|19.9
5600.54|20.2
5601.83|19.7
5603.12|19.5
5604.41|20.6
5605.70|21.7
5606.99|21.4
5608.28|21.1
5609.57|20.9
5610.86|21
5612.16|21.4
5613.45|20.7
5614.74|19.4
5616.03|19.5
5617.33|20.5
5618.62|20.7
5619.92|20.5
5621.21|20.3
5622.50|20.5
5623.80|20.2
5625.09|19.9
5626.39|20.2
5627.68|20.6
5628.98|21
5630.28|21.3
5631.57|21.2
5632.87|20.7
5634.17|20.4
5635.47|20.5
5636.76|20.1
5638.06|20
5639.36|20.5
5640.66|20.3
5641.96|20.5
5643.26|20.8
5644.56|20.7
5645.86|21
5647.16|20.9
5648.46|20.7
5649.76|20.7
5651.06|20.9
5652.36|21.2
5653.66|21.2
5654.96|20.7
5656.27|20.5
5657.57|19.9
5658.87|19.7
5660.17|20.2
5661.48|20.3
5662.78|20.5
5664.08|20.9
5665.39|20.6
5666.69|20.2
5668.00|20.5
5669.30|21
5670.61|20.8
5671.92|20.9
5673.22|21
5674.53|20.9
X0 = 5614.74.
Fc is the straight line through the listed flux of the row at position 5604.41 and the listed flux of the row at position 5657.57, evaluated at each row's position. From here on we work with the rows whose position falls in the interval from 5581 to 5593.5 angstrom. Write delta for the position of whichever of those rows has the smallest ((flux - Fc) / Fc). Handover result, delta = 5587.66 angstrom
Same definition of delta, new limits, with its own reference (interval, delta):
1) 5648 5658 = 5657.57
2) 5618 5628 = 5625.09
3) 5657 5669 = 5658.87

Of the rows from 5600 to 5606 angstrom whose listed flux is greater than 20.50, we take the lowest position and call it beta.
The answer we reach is 5604.41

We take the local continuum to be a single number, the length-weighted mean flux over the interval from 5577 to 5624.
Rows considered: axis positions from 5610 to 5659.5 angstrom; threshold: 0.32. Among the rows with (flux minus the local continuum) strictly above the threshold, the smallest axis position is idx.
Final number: 5610.86 angstrom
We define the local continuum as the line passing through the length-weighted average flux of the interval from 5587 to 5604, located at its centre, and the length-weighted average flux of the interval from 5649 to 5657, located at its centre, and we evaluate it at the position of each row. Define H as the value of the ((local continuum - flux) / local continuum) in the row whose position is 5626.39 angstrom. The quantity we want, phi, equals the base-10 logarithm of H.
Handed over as -2.1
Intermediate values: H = 0.008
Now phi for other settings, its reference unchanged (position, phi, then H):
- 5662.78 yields -1.6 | 0.026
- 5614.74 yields -1.4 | 0.037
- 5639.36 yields -2.3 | 0.005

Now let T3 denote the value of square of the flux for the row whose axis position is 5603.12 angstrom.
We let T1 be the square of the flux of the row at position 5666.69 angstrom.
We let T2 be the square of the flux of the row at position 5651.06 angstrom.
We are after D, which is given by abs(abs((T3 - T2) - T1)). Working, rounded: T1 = 408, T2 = 437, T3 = 380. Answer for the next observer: 465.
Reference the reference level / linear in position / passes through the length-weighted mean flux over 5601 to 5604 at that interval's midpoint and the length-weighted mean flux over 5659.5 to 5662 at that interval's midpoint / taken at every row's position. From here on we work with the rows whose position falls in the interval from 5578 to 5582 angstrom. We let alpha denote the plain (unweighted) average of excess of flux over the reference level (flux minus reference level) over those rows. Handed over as 1.0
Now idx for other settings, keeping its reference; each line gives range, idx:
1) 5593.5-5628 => 5605.70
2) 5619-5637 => 5628.98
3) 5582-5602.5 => 5582.51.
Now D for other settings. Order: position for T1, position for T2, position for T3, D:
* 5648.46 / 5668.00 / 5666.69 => 441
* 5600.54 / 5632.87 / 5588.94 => 491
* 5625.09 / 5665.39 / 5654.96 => 392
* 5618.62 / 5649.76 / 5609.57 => 420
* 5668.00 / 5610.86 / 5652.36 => 412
